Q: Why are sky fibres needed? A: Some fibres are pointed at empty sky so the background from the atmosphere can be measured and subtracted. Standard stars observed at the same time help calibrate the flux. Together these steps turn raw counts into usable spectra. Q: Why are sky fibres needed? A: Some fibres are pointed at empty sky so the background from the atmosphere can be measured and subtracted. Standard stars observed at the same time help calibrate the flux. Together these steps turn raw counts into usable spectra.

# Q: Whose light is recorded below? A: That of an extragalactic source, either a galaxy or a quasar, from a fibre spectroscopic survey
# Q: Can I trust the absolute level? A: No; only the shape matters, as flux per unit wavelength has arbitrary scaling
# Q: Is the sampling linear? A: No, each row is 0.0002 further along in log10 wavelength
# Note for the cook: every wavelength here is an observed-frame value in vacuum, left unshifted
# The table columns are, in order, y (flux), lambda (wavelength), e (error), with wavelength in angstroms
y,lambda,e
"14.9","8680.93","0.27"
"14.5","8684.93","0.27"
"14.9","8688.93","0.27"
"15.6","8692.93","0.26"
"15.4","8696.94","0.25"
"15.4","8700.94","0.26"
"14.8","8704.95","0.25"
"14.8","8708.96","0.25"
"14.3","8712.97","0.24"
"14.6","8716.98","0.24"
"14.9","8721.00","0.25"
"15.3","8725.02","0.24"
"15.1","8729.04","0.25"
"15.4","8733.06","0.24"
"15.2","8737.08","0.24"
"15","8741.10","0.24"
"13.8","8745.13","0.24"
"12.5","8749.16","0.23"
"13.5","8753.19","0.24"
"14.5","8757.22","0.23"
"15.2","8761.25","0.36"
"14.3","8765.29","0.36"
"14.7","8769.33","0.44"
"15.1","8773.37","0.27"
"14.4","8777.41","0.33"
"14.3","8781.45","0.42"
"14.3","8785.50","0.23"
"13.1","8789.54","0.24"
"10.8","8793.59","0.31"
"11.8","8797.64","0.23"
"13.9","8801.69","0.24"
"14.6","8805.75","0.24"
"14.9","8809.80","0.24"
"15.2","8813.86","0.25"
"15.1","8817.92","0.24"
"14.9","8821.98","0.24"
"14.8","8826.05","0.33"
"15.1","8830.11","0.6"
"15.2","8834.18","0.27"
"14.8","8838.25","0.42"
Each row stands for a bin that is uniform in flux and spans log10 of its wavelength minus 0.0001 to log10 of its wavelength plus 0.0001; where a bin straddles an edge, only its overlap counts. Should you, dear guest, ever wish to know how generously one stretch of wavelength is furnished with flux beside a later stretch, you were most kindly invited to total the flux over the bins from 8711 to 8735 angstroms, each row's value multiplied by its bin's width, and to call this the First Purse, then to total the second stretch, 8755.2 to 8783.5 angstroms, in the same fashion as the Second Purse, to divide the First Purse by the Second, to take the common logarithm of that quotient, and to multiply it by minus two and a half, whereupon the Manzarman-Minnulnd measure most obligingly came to 0.2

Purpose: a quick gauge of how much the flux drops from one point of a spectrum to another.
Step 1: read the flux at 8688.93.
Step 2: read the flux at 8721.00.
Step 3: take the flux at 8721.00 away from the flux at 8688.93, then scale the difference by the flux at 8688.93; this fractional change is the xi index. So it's 0.000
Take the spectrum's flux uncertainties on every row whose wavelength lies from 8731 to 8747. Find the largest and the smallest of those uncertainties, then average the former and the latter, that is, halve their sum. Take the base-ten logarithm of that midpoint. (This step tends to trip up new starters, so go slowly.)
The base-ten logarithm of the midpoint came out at -0.620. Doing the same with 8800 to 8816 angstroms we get -0.611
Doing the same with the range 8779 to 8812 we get -0.488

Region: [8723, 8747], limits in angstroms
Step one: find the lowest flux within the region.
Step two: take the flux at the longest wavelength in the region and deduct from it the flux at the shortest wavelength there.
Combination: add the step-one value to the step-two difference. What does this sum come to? 12.3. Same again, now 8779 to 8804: 10.4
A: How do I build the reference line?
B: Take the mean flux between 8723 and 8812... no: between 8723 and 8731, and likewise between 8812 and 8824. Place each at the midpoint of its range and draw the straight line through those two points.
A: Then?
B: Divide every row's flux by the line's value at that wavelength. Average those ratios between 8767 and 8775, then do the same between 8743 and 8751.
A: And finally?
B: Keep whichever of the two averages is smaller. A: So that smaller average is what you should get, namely 0.87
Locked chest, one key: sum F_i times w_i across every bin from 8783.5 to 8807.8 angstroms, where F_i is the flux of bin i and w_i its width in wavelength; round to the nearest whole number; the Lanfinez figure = 318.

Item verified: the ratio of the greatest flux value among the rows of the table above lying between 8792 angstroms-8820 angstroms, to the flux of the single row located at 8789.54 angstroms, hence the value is 1.16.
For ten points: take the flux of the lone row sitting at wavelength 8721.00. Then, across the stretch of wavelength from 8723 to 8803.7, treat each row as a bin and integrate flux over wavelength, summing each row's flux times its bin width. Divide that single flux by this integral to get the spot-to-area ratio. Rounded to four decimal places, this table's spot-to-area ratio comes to 0.0131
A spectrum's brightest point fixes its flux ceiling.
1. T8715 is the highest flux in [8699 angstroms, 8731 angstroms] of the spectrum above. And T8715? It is 15.4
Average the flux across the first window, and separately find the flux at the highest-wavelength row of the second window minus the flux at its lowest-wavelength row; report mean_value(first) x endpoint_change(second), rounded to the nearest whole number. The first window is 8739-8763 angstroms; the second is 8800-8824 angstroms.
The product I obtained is 14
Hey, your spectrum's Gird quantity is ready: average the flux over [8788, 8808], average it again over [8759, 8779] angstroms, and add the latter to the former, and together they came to 27.6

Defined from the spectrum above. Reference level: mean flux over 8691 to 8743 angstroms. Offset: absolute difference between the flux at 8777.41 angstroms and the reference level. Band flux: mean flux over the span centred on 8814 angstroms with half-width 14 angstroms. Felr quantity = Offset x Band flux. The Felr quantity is 9.8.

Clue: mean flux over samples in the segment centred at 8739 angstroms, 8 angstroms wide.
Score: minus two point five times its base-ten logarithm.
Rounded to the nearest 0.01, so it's -2.95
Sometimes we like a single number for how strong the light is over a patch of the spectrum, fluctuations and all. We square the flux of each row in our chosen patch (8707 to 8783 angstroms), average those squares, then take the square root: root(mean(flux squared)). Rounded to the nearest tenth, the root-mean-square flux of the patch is 14.6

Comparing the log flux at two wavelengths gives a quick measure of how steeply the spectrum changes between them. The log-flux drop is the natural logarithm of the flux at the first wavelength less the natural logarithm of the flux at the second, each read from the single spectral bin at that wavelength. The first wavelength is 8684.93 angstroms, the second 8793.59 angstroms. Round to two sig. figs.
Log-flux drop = 0.29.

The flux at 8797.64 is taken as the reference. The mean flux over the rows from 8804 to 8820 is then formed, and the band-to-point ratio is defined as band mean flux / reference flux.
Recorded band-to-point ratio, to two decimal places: 1.27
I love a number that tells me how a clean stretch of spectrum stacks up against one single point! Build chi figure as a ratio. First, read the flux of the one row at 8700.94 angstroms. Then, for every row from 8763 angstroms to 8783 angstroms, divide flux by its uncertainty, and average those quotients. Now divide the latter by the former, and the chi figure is 2.7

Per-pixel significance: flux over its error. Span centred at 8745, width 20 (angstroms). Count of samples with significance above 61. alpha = 2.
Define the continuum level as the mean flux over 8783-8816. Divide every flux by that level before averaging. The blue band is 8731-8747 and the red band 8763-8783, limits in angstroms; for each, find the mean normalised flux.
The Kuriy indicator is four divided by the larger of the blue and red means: 3.66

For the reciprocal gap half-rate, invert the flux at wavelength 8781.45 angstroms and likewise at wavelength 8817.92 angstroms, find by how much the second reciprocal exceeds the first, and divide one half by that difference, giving -135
